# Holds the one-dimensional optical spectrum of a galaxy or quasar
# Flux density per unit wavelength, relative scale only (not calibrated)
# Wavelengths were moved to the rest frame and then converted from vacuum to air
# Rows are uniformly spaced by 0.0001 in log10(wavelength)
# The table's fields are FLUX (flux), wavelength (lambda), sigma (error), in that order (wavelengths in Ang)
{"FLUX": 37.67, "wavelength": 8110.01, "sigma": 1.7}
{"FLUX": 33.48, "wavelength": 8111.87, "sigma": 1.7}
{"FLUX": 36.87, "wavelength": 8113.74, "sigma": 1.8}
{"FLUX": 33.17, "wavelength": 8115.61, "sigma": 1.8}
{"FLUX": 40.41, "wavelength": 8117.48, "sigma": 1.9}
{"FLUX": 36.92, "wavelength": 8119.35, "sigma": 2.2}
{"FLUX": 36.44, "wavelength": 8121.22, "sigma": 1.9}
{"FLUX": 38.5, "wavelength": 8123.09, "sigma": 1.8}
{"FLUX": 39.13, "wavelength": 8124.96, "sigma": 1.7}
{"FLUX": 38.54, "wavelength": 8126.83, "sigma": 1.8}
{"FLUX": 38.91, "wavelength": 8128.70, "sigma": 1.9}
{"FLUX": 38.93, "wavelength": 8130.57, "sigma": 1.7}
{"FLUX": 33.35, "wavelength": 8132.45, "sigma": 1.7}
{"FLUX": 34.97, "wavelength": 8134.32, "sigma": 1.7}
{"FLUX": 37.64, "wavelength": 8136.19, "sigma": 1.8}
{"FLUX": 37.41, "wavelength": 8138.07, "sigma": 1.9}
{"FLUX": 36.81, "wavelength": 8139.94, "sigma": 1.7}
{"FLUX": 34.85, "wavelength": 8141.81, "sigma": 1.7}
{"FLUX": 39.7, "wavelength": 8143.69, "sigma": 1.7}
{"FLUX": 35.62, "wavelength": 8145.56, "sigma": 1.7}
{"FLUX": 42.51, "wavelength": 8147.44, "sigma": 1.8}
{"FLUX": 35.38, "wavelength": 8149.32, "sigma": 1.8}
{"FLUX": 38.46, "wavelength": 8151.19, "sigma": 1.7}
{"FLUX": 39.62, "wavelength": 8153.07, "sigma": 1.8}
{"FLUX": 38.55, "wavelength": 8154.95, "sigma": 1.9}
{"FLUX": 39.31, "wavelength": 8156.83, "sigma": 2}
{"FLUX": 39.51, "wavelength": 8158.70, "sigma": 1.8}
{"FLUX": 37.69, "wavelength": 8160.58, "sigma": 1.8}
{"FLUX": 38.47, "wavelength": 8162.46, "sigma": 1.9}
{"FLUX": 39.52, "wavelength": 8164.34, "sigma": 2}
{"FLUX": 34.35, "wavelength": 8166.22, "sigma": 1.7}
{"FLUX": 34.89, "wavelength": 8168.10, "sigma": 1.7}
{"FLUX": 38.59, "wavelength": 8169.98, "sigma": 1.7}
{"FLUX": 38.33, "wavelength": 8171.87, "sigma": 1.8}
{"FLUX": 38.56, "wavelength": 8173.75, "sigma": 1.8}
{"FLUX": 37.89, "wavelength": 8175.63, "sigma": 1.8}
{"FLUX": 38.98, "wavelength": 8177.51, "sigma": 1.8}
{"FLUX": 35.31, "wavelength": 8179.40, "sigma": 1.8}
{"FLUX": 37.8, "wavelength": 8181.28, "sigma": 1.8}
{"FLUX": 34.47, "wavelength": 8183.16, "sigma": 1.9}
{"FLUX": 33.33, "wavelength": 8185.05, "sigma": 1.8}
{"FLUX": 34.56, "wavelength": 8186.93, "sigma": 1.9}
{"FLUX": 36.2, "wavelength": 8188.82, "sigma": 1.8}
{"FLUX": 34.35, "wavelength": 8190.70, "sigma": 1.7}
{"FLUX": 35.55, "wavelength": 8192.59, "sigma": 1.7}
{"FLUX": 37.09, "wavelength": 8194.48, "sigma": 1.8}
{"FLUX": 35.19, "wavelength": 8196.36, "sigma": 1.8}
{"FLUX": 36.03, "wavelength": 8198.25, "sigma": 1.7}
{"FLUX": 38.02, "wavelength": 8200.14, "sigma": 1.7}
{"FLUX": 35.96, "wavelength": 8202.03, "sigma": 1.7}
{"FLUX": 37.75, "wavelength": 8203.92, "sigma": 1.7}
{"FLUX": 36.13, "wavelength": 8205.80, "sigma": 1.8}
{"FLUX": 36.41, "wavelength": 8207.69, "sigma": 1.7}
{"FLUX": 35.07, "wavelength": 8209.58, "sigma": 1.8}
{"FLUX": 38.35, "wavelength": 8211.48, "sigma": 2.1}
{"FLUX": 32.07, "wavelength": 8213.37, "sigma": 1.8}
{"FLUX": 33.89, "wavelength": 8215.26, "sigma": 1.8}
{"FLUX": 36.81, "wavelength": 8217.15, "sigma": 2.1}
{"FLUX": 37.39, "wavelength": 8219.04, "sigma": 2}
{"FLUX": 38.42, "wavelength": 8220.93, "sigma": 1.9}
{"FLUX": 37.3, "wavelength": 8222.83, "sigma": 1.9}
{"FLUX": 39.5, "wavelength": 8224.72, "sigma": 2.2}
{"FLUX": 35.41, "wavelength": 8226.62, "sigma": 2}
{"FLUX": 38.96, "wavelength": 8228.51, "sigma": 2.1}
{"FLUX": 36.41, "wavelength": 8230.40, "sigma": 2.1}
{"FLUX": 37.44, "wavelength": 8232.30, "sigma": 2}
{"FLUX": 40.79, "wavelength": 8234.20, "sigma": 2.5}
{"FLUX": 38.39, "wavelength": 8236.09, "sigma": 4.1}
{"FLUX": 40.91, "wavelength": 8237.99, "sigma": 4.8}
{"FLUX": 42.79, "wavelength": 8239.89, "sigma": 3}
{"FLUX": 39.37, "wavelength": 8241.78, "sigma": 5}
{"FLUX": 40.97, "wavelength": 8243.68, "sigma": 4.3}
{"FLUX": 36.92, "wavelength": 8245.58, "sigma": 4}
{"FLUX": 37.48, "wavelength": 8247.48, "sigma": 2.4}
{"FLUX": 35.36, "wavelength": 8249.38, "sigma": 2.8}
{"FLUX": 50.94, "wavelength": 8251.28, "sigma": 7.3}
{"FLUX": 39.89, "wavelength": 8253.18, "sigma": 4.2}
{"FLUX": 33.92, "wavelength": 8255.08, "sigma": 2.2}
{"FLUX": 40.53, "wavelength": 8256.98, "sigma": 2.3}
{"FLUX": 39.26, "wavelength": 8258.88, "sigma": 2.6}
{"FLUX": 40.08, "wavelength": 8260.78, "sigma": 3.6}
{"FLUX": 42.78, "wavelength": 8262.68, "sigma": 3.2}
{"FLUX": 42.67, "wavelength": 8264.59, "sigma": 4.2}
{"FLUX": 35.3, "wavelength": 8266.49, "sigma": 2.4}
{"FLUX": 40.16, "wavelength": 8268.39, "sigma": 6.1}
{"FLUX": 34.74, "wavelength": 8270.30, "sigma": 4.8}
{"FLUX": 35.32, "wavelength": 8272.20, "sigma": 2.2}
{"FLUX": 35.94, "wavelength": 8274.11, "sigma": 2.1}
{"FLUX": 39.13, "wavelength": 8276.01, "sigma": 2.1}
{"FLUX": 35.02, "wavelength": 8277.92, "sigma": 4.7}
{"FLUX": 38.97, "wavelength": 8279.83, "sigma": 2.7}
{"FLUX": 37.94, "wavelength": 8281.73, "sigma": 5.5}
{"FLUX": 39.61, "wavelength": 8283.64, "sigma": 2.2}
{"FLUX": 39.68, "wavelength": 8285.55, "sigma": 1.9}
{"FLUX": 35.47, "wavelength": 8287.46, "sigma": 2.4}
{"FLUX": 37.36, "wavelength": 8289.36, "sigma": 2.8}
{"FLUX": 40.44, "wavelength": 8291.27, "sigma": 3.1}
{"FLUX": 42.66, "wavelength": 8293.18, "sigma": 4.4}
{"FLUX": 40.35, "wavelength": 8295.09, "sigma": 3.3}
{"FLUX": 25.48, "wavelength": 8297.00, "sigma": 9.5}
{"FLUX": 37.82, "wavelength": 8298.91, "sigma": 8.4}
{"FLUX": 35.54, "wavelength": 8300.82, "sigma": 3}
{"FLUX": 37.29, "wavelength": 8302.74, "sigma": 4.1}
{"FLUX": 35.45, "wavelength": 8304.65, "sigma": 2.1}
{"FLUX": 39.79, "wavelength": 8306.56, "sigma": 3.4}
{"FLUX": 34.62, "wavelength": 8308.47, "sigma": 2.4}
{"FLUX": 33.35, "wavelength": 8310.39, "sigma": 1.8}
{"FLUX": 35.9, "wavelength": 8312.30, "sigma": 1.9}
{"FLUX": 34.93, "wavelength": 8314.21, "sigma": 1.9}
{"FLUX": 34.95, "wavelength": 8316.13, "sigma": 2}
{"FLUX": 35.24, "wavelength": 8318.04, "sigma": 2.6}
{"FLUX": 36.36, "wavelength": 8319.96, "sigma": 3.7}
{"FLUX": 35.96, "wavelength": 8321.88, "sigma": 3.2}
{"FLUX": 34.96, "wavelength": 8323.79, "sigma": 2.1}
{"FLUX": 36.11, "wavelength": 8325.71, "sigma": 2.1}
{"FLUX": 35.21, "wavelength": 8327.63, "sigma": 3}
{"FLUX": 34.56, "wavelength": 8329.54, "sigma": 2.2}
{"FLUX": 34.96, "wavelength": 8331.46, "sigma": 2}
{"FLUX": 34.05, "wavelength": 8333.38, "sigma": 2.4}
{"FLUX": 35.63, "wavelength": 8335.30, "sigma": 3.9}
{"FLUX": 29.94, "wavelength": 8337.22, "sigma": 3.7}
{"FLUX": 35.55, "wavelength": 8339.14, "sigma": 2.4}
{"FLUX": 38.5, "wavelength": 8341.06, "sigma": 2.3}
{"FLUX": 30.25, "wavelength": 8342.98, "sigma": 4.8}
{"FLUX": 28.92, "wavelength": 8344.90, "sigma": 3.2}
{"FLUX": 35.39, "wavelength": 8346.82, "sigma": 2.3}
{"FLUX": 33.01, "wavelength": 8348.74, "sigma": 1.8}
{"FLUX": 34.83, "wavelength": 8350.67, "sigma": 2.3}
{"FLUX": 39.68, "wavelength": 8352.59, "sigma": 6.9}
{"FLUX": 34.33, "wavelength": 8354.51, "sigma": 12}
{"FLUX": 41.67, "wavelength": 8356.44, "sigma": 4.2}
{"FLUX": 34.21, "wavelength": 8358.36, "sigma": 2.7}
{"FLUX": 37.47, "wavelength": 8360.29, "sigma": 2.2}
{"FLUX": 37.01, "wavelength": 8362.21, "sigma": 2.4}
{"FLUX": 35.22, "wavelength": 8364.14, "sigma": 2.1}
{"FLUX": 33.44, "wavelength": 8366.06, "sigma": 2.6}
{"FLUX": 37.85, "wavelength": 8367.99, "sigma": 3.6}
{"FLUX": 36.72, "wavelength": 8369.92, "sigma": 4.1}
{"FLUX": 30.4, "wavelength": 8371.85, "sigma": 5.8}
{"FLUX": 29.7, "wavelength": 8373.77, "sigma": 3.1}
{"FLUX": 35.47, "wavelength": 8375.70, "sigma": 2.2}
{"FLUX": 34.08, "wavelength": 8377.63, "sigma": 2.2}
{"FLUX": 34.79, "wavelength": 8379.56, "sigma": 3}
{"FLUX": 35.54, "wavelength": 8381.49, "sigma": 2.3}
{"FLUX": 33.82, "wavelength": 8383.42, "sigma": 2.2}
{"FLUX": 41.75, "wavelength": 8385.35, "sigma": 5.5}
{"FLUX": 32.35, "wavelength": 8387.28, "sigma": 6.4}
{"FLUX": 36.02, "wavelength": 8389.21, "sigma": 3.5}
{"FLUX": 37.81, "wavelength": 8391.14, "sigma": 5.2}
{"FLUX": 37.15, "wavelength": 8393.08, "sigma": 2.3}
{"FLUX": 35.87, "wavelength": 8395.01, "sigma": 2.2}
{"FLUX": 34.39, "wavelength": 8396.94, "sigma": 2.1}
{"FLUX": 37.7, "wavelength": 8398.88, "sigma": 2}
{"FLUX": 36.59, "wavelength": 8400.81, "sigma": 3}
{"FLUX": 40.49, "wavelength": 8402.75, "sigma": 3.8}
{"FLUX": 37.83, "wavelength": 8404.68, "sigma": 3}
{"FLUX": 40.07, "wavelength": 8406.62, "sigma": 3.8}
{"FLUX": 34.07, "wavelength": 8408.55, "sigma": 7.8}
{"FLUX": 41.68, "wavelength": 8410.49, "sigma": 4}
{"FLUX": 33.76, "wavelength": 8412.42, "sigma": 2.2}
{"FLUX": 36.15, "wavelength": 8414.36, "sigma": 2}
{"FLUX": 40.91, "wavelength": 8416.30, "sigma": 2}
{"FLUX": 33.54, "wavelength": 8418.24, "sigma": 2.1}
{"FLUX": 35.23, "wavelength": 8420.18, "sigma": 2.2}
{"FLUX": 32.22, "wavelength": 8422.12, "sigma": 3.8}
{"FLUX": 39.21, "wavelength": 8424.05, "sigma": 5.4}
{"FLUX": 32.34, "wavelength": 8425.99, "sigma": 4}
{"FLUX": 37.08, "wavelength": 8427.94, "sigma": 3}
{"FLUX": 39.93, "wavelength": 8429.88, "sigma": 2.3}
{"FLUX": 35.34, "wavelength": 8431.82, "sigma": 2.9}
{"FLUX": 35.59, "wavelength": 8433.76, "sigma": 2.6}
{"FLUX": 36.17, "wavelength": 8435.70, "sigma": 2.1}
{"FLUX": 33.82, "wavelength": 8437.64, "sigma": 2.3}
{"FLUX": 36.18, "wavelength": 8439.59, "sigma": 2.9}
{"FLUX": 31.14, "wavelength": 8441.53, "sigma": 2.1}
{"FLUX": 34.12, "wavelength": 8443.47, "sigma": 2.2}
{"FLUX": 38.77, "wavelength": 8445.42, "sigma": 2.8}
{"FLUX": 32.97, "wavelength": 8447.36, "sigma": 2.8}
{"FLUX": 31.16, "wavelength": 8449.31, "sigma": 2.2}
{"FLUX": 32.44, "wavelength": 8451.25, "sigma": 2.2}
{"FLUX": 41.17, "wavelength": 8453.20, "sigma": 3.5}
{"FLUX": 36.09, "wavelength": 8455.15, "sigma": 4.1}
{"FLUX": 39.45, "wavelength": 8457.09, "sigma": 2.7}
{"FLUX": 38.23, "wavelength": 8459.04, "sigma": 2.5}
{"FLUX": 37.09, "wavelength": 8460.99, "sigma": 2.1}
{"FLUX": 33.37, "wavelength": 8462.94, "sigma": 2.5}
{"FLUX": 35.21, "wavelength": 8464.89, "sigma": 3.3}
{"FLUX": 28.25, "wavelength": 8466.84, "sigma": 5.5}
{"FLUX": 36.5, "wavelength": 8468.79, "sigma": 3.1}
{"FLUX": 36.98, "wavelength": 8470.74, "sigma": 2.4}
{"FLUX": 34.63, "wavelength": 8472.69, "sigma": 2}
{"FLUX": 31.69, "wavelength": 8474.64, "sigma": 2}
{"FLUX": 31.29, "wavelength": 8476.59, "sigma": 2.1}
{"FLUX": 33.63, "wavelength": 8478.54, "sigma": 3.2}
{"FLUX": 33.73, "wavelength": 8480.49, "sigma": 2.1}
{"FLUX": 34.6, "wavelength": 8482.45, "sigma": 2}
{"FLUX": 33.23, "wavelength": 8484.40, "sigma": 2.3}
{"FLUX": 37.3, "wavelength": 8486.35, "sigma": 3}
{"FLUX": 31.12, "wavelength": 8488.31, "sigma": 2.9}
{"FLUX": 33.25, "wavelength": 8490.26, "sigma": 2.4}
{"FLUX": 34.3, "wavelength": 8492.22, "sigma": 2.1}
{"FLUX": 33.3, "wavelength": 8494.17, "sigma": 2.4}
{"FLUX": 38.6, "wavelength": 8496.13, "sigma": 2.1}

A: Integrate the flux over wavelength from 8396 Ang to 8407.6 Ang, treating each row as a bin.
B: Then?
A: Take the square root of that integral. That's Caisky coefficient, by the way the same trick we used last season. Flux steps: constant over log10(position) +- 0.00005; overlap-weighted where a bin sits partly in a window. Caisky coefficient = 21.0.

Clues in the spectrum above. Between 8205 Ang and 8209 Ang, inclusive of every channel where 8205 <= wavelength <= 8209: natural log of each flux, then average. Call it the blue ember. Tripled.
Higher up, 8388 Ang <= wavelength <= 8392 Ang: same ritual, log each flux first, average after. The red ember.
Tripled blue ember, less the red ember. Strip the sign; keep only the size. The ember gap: 7.16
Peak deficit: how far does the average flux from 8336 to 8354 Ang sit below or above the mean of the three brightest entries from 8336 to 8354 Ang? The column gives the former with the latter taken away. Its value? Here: -3.9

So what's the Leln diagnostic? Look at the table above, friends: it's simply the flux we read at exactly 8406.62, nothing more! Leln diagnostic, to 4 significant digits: 40.07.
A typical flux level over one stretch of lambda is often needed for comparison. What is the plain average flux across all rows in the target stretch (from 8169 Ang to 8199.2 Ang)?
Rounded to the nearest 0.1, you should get 36.4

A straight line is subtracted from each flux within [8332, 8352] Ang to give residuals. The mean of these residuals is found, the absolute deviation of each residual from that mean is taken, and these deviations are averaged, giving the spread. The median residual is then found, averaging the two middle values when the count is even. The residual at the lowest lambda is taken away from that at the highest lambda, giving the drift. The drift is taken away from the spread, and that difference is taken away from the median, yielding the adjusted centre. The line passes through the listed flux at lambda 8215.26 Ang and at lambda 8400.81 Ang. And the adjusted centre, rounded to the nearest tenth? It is -3.2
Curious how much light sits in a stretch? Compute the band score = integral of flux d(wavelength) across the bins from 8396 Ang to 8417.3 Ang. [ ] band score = 801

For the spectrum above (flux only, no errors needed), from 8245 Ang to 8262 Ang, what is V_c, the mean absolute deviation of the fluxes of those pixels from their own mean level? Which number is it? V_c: 3.1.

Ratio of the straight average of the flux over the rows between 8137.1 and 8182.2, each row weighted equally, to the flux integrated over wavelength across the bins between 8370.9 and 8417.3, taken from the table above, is 0.0225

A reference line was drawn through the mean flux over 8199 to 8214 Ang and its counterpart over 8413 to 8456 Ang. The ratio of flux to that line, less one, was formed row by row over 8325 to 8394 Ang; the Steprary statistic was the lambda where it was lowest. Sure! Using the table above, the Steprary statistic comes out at 8344.90 Ang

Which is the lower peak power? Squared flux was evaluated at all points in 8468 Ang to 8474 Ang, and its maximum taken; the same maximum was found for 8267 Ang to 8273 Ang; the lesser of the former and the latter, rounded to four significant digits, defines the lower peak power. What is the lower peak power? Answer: 1368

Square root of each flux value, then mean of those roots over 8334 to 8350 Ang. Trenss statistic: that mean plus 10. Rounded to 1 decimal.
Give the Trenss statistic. 15.8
